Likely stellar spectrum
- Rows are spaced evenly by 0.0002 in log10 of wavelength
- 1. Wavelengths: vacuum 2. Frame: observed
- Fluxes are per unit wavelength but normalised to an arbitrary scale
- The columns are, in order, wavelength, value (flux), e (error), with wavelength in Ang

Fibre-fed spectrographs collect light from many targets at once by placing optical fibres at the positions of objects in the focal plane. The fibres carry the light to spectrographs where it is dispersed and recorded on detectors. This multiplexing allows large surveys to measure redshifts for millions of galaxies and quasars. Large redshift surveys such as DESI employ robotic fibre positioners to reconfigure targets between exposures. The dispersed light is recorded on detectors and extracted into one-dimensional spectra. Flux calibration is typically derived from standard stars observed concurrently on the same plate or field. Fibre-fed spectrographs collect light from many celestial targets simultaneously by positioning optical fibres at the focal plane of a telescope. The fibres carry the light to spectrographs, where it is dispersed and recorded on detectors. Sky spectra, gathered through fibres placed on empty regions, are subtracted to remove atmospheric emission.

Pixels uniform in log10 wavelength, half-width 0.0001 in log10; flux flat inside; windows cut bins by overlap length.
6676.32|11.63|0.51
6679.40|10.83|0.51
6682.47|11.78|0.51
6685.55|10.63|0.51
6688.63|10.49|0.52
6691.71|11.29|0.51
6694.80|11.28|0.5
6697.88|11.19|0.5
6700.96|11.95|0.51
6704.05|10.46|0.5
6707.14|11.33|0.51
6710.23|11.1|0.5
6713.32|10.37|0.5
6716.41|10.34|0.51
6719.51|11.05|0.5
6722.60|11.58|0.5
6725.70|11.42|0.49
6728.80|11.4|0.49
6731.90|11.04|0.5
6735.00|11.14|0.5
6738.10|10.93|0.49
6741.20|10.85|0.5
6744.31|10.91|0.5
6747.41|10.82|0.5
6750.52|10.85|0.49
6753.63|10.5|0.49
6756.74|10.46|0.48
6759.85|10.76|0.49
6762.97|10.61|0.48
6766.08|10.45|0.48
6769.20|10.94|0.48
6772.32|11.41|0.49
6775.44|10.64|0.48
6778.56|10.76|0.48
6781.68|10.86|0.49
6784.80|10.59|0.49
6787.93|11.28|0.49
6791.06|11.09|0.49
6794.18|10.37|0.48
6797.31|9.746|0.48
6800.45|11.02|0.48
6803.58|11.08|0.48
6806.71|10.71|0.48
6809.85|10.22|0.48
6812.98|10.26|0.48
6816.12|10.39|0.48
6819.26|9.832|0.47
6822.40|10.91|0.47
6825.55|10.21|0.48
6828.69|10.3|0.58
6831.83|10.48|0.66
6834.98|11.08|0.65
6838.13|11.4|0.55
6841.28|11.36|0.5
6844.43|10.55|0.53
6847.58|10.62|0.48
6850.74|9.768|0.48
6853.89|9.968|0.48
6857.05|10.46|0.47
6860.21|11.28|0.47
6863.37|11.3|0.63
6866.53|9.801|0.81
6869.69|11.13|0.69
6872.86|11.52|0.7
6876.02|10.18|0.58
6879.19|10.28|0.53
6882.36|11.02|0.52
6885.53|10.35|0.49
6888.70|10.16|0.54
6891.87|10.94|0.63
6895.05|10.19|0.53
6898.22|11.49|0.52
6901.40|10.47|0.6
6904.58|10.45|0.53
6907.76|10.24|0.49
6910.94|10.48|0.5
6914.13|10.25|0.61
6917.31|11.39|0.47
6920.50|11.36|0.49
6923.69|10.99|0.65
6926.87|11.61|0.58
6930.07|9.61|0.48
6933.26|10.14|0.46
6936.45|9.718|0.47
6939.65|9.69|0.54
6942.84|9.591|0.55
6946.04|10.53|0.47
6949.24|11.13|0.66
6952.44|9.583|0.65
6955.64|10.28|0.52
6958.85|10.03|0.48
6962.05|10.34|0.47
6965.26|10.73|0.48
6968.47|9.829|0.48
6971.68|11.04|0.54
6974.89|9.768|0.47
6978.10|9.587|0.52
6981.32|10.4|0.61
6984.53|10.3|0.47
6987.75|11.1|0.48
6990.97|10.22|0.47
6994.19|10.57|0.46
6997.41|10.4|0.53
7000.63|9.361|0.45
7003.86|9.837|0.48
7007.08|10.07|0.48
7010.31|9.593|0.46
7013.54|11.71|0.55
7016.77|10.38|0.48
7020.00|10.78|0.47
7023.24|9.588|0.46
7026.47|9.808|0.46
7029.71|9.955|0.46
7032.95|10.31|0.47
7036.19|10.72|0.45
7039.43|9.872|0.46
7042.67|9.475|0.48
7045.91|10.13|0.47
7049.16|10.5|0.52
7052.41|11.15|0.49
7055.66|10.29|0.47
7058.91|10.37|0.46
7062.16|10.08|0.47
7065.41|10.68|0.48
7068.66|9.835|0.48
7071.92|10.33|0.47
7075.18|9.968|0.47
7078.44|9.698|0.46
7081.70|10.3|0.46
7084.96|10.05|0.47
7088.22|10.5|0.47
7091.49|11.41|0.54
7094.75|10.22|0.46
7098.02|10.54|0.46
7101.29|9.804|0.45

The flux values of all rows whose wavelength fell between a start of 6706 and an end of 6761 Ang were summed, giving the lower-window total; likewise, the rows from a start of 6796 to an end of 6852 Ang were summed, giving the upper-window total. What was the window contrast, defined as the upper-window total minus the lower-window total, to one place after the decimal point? -6.9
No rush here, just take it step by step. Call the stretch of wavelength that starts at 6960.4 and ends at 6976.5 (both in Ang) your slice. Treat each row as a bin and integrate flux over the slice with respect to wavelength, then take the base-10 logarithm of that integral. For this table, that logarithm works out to 2.22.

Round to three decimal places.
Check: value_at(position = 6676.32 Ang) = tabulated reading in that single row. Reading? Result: 11.630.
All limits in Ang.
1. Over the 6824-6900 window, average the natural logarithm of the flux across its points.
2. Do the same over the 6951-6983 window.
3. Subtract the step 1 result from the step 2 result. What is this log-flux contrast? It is -0.048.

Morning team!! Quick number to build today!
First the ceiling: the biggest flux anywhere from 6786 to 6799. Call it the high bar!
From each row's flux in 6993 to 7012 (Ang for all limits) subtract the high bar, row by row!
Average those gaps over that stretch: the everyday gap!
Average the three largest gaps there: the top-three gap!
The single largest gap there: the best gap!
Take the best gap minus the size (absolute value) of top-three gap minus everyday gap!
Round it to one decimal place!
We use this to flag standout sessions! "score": -1.1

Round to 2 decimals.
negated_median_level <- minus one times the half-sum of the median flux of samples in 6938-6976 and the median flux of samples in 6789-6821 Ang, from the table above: -10.27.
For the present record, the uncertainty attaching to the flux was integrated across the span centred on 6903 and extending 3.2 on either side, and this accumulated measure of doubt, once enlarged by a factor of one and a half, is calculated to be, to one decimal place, 5.4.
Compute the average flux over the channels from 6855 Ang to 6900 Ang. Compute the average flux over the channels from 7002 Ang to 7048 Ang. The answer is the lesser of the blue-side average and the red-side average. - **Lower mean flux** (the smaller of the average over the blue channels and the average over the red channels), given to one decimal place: 10.2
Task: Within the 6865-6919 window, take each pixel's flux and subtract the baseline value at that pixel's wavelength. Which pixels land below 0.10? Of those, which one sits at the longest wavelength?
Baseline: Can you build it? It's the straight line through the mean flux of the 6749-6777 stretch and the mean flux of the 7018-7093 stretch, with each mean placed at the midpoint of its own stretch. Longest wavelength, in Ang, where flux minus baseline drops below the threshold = 6914.13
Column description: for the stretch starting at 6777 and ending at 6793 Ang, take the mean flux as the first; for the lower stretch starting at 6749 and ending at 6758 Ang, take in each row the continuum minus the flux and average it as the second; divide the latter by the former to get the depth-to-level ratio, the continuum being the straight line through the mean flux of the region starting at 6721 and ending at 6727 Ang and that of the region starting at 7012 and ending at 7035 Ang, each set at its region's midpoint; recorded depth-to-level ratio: 0.072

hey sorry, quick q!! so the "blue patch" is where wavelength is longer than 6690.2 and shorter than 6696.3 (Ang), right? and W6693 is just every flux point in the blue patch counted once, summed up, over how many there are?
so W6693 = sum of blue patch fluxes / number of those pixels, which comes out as 11.3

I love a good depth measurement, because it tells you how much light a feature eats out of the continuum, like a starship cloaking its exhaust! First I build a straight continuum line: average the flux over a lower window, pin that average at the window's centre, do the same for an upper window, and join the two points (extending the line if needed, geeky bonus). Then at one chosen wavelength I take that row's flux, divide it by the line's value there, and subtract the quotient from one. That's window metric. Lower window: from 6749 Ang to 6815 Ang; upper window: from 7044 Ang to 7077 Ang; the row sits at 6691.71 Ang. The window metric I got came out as -0.044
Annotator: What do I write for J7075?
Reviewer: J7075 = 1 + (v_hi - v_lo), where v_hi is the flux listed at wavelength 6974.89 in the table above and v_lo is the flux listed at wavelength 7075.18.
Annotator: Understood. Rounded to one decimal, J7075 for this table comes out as 0.8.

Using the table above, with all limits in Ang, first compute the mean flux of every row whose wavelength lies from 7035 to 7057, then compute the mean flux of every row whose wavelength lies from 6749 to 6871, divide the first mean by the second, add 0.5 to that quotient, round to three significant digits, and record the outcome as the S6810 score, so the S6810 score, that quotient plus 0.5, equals 1.47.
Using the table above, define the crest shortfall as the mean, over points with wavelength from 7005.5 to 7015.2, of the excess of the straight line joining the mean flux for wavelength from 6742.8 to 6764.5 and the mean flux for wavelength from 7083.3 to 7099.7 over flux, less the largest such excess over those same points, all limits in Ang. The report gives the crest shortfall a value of -0.9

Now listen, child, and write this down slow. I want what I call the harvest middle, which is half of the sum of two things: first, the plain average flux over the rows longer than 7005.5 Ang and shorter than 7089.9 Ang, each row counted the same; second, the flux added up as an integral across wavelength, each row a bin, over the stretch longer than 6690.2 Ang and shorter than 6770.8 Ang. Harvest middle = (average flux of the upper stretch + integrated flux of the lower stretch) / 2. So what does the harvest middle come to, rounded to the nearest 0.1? 446.8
